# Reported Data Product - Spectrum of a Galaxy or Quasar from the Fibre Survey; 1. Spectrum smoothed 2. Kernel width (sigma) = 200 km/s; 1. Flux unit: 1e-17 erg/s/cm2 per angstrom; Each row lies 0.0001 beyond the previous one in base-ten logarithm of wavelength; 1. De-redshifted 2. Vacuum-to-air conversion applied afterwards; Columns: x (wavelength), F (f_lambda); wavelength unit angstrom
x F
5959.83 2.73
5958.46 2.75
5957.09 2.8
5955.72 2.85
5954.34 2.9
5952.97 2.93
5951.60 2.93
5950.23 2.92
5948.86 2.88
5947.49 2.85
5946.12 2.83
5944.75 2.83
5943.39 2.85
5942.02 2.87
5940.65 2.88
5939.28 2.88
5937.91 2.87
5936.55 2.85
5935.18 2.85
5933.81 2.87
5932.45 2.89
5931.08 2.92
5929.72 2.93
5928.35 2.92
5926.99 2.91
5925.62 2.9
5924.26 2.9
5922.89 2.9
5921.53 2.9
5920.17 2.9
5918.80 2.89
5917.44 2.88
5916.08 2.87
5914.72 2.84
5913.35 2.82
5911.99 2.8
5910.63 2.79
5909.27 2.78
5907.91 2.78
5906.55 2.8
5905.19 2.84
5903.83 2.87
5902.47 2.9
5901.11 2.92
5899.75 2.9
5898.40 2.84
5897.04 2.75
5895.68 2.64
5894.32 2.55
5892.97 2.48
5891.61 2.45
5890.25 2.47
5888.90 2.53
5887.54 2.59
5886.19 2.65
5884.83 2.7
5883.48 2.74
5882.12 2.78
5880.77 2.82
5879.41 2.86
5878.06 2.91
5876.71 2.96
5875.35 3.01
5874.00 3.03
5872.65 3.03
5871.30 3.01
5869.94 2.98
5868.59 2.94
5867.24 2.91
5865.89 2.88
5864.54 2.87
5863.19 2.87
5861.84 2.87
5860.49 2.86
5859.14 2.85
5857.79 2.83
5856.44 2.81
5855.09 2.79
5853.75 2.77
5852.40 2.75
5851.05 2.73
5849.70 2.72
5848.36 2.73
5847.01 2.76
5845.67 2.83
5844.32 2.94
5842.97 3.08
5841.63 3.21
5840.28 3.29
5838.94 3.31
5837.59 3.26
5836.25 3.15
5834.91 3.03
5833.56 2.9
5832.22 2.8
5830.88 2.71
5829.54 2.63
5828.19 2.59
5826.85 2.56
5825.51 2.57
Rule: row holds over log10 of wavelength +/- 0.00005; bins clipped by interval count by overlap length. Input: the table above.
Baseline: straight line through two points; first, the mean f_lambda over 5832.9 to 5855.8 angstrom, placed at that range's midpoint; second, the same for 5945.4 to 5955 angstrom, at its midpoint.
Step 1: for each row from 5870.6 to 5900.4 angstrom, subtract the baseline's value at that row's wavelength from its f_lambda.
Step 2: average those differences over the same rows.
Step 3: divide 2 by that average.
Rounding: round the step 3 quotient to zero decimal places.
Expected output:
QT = -12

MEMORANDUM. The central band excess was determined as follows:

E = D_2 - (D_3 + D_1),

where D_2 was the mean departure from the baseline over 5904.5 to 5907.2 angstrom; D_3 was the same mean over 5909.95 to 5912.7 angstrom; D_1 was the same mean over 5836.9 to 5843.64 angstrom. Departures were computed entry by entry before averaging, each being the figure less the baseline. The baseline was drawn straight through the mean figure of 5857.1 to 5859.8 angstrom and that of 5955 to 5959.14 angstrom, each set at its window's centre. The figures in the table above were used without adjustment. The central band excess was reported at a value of -0.36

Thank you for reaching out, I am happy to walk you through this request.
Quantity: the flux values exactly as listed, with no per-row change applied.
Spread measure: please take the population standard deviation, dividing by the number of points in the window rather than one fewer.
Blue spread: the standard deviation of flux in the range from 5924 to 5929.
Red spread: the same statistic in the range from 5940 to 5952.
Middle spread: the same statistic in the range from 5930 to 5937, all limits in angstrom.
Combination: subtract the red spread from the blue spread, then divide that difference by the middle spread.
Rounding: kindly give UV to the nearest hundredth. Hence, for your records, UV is -0.96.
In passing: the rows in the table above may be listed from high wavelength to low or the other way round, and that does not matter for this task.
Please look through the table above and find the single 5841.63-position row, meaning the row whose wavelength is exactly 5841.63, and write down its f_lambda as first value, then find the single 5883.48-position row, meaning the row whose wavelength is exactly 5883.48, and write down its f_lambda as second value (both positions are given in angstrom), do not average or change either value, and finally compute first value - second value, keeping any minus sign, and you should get 0.47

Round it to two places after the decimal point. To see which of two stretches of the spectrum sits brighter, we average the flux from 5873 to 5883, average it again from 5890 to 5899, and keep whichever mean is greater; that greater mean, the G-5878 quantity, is 2.91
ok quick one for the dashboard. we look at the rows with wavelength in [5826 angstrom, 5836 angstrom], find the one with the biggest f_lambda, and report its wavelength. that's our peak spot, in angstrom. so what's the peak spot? 5834.91 angstrom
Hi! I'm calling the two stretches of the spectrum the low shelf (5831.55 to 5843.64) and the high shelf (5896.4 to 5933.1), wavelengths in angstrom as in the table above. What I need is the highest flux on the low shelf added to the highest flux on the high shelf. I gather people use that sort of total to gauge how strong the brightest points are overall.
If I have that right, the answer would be 6.24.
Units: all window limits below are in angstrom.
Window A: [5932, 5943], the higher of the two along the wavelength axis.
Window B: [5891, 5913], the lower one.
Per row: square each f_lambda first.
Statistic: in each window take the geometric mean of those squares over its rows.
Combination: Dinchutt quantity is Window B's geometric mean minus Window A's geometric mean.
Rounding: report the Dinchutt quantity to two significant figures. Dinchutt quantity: -0.66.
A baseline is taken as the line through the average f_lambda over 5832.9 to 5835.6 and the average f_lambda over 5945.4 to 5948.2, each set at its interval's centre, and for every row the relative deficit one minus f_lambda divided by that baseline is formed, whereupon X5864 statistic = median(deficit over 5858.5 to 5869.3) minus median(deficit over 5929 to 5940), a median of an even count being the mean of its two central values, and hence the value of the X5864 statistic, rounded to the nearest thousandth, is 0.030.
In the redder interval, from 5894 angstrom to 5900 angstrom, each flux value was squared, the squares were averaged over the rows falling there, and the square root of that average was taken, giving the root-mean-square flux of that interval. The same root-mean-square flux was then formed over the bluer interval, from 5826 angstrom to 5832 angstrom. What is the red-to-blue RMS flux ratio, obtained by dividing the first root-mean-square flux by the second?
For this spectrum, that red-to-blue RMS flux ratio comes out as 1.04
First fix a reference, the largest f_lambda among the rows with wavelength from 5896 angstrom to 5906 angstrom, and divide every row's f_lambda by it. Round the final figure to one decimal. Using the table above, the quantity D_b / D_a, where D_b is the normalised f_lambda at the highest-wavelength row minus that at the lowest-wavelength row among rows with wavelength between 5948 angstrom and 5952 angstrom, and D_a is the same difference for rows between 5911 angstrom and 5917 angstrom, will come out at 0.7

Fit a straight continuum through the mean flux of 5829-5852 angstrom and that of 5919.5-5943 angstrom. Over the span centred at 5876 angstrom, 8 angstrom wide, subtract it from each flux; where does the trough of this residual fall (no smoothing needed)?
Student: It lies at 5879.41 angstrom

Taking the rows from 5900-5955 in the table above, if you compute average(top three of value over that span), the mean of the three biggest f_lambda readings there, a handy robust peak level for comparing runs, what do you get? 2.93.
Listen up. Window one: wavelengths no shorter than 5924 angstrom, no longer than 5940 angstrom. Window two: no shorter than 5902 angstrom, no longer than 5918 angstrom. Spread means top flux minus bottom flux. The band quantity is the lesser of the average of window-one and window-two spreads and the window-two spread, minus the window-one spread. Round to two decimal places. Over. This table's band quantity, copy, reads 0.02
